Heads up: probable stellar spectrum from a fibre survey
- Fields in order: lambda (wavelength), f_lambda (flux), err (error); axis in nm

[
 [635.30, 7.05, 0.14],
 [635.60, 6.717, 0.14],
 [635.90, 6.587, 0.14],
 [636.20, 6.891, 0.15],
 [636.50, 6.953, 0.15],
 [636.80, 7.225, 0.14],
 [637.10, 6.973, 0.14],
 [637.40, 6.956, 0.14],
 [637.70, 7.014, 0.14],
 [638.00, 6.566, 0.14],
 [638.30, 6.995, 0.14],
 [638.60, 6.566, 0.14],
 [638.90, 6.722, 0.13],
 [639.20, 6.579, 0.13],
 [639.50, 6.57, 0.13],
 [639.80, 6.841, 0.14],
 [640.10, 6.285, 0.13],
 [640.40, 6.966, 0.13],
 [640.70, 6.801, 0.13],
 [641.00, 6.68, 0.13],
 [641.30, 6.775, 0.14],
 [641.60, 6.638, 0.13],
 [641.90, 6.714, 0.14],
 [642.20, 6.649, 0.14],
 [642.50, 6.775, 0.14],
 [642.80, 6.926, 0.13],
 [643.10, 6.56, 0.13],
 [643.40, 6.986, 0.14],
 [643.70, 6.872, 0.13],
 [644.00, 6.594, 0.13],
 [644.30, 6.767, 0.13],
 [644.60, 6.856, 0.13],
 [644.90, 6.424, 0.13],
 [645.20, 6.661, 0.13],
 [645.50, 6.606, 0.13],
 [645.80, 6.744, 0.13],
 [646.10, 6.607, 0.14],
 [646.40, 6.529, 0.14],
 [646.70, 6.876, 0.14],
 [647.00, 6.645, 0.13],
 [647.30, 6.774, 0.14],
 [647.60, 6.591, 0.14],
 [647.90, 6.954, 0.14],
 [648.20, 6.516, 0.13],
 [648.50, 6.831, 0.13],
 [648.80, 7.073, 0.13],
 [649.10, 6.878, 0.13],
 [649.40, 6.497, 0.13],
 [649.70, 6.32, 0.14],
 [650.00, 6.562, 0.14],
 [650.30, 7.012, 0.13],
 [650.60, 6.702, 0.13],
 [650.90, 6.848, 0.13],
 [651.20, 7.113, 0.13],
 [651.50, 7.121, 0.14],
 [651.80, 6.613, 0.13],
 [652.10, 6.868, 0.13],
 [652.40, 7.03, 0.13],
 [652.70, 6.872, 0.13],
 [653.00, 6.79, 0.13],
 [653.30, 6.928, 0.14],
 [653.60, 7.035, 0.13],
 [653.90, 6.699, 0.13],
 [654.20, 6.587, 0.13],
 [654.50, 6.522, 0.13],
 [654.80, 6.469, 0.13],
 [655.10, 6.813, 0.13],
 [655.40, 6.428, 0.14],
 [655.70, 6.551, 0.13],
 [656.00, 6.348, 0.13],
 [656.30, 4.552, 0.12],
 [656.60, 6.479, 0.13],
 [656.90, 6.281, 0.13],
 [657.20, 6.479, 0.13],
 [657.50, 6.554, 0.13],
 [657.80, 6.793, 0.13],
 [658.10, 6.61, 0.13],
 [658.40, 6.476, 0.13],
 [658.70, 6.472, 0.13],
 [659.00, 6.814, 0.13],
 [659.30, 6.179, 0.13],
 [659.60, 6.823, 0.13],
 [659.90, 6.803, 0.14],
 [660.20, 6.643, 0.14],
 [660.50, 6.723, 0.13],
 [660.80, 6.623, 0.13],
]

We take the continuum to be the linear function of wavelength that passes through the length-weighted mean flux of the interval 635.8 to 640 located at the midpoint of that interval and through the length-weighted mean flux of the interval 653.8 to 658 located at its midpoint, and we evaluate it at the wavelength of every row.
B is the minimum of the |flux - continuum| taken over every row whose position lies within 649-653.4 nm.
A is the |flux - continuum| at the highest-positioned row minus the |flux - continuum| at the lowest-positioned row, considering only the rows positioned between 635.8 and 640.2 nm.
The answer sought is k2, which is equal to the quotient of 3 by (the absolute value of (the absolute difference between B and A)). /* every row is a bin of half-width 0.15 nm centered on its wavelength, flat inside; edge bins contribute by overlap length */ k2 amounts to 17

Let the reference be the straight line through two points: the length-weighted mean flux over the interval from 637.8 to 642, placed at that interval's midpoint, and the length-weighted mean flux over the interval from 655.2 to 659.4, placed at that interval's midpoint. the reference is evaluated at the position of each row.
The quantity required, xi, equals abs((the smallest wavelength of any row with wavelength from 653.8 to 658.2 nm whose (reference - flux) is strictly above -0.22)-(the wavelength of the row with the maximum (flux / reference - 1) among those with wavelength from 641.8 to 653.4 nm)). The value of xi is 2.70 nm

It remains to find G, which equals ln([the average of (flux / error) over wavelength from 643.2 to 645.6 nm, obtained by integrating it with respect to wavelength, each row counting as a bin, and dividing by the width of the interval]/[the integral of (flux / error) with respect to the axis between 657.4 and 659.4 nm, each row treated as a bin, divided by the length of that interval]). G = 0.014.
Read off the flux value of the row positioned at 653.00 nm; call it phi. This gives 6.79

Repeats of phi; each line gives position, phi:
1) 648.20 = 6.516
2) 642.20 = 6.649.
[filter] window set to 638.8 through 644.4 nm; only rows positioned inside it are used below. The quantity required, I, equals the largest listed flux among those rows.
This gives 6.986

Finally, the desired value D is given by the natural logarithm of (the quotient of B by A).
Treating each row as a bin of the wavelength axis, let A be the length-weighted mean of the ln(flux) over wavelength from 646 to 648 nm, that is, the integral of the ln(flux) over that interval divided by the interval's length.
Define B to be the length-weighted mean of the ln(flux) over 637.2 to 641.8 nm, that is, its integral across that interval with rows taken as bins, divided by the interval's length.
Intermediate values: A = 1.903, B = 1.91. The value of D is 0.002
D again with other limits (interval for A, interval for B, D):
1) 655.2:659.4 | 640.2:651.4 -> 0.032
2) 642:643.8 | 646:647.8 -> -0.009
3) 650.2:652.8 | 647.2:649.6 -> -0.012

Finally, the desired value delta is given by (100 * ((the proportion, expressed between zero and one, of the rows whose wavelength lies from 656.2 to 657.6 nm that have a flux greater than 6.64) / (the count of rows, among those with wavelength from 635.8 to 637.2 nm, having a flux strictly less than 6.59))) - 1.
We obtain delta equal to -1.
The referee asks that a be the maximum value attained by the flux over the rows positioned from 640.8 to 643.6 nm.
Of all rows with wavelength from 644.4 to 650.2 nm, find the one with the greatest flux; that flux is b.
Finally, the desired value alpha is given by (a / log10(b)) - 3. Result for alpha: 5.22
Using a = 6.986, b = 7.073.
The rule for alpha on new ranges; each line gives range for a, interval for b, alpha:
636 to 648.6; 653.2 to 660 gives 5.53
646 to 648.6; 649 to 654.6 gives 5.16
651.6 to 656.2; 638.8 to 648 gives 5.33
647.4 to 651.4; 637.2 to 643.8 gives 5.41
